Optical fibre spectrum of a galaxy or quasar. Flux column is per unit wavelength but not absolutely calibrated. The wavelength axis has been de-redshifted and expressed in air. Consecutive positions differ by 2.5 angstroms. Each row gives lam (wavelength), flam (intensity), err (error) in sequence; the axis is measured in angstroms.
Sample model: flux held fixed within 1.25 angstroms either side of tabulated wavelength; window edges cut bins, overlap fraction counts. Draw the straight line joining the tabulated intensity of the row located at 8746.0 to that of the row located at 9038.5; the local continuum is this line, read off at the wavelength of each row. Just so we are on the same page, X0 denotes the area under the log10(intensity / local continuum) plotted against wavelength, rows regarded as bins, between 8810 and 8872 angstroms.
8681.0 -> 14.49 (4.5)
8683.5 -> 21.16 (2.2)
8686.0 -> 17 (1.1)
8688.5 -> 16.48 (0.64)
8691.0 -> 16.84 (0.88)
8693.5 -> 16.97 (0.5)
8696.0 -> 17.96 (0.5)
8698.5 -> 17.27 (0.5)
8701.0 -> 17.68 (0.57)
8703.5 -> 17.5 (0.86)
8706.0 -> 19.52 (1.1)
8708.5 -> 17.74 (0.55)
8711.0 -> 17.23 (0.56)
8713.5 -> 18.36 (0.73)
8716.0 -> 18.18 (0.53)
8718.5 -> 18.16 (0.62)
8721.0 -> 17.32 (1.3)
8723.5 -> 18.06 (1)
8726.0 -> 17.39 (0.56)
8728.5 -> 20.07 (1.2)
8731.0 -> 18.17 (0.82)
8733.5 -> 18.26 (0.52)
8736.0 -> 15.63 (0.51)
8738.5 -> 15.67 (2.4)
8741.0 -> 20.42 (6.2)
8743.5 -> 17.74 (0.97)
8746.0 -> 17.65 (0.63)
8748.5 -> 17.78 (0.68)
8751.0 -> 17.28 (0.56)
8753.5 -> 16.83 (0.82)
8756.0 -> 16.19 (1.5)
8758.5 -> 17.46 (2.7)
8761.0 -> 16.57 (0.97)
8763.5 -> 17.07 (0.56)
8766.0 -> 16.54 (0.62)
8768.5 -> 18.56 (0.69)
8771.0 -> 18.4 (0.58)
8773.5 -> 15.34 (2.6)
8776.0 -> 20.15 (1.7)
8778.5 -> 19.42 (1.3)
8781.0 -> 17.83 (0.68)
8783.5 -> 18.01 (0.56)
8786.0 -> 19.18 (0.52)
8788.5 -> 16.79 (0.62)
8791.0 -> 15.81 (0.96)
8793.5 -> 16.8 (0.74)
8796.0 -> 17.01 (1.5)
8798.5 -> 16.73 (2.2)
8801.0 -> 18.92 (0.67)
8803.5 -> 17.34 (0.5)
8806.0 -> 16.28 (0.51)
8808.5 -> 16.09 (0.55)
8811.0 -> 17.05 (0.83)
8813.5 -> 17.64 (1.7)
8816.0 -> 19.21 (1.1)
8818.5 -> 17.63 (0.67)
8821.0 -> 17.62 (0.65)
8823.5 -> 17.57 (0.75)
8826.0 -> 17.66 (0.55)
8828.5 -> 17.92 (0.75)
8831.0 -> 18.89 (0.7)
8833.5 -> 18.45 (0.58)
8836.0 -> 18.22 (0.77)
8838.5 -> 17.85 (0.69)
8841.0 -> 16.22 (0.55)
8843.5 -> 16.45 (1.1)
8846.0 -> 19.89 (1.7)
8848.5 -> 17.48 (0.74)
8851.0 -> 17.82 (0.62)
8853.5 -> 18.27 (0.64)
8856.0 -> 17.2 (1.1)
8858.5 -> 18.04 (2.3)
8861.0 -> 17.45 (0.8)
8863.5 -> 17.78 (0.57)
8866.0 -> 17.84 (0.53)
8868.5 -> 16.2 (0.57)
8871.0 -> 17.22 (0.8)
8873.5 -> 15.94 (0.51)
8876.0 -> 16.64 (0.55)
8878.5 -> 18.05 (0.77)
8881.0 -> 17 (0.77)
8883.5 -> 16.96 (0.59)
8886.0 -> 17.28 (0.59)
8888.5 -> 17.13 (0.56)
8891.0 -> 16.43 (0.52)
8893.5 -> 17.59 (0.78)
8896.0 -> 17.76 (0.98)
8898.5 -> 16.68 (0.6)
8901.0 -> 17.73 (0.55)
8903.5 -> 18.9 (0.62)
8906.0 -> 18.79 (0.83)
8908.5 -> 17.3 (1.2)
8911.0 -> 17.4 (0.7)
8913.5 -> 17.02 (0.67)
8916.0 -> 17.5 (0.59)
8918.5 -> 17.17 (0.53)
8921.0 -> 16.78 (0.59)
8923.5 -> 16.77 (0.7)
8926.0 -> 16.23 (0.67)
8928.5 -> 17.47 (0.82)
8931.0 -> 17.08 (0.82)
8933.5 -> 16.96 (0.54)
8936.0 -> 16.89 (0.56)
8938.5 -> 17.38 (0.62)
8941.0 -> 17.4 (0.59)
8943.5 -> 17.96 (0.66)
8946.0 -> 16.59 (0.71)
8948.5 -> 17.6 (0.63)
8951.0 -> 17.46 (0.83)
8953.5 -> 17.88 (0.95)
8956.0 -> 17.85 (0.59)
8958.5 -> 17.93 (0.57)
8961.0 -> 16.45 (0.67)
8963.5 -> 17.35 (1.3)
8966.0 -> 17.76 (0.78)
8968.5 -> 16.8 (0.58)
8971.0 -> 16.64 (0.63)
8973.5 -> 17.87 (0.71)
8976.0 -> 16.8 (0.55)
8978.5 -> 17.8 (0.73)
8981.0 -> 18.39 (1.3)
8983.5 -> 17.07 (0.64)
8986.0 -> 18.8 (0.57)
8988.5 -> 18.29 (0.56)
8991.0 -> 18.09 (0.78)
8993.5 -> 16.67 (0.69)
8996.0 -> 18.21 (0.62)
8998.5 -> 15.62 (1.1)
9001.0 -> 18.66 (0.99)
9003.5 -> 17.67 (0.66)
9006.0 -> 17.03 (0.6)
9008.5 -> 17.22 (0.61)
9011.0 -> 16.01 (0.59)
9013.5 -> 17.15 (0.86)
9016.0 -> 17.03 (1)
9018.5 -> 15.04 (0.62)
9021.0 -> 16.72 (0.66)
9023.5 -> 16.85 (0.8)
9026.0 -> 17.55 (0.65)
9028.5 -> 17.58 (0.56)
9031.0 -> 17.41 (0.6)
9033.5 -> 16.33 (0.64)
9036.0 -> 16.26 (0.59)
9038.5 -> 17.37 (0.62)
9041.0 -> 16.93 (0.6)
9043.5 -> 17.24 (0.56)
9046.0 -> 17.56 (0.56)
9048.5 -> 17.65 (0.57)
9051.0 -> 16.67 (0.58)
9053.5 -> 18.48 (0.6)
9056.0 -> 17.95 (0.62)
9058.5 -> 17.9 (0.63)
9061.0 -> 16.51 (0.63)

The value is 0.3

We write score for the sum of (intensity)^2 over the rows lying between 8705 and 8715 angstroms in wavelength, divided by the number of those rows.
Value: 332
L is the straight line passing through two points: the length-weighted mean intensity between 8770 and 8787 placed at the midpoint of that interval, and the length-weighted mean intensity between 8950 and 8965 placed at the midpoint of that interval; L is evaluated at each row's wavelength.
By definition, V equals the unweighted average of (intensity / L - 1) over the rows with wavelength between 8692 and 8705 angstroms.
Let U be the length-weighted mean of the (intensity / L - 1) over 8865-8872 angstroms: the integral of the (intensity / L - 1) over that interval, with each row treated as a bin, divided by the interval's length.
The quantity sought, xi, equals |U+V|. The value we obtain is 0.112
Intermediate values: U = -0.05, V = -0.065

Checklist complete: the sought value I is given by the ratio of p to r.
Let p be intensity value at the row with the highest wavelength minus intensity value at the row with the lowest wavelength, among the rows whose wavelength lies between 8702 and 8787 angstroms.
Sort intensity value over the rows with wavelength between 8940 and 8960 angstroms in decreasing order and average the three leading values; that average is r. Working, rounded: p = 1.7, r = 17.9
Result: 0.09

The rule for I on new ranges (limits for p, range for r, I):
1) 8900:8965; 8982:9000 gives -0.02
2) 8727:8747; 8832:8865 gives -0.13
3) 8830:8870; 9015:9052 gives -0.15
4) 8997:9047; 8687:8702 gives 0.11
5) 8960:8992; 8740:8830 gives 0.08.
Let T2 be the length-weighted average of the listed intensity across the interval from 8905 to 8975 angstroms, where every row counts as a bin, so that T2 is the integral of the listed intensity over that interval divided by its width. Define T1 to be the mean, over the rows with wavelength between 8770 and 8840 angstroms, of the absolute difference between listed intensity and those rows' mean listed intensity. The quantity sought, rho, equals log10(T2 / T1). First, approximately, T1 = 0.88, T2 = 17.3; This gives 1.30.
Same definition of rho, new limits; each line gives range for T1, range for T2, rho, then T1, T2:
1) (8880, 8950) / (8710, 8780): 1.60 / 0.44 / 17.7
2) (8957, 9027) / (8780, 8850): 1.40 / 0.71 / 17.6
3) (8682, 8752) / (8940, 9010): 1.31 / 0.86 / 17.5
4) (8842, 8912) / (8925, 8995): 1.44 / 0.63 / 17.4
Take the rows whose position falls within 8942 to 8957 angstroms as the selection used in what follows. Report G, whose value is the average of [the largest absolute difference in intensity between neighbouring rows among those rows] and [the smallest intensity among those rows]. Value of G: 8.98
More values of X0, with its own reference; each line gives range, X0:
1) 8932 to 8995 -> 0.0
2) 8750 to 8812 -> -0.5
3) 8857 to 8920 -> -0.3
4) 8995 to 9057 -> -0.4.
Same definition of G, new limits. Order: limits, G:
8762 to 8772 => 9.28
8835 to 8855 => 9.83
